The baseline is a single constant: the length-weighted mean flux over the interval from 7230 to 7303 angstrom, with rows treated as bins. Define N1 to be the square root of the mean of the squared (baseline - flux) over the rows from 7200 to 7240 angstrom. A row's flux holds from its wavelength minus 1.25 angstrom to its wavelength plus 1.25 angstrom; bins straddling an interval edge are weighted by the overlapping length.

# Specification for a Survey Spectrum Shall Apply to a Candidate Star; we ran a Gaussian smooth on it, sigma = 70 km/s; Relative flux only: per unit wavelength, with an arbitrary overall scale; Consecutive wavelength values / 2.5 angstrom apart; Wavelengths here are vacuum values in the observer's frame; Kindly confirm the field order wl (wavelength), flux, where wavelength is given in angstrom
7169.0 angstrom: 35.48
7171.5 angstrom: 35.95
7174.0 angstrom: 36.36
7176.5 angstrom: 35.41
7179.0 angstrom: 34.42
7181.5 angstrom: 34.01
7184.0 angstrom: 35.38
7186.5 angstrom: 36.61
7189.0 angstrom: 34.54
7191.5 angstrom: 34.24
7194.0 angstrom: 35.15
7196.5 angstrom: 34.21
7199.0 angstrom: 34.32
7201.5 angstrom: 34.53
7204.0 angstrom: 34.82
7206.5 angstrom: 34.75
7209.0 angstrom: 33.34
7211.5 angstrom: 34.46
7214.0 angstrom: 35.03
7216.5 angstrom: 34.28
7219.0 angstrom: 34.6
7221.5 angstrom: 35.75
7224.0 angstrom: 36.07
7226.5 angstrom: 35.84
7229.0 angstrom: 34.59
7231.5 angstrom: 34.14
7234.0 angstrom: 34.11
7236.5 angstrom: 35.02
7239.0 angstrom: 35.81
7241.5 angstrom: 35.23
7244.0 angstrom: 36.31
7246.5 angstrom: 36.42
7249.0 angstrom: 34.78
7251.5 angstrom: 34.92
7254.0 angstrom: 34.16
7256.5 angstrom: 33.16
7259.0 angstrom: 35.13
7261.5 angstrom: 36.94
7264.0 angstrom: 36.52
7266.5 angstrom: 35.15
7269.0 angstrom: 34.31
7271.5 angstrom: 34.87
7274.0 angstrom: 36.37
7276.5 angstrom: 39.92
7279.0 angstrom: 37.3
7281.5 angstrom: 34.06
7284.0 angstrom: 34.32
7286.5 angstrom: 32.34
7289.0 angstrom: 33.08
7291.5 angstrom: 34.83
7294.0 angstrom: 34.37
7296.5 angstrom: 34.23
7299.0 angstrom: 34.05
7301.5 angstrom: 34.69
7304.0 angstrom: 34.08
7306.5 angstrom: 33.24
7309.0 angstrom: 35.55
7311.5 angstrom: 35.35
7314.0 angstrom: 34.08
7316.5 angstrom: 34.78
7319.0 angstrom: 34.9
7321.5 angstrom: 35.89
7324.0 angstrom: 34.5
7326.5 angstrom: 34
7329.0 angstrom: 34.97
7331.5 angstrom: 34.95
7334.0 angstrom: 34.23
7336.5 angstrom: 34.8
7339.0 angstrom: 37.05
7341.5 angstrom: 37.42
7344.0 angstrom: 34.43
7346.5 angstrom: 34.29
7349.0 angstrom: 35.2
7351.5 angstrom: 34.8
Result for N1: 0.76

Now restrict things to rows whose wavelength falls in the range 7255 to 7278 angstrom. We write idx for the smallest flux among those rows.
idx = 33.16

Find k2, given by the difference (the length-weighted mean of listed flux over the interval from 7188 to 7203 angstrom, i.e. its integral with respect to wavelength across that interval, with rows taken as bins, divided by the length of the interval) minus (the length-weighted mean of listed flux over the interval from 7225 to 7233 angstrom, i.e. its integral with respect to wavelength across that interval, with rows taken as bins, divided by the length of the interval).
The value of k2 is -0.37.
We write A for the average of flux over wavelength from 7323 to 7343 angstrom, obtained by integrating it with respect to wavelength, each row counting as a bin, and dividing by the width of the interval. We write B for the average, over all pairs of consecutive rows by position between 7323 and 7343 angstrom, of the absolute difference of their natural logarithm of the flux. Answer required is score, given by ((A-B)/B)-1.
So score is 1608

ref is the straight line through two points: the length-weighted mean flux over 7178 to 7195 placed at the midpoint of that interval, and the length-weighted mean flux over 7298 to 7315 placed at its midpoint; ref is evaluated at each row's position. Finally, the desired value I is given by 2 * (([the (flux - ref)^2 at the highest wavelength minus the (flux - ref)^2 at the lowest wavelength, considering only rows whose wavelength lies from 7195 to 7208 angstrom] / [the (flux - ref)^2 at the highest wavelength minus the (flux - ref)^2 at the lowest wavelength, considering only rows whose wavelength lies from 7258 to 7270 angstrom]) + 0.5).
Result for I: 6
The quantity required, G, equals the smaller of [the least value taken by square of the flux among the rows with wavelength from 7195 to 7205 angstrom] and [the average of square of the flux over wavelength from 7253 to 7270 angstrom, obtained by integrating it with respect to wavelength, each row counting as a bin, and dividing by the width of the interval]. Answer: 1170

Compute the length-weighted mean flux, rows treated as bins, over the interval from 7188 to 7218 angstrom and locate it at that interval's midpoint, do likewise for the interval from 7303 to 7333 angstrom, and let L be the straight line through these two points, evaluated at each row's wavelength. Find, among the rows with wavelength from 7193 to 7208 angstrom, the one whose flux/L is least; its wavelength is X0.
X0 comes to 7196.5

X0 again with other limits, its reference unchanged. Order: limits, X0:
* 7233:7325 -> 7286.5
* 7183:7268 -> 7256.5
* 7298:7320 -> 7306.5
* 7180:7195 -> 7181.5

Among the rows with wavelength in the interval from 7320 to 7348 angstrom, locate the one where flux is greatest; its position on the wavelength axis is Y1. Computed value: 7341.5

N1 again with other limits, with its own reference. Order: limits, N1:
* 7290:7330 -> 0.79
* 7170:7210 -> 0.87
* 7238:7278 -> 1.59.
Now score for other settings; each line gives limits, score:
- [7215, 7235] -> 2288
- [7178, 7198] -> 1182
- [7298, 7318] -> 1262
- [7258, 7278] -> 917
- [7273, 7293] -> 626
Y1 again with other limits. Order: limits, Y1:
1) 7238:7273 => 7261.5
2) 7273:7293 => 7276.5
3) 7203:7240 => 7224.0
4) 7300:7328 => 7321.5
